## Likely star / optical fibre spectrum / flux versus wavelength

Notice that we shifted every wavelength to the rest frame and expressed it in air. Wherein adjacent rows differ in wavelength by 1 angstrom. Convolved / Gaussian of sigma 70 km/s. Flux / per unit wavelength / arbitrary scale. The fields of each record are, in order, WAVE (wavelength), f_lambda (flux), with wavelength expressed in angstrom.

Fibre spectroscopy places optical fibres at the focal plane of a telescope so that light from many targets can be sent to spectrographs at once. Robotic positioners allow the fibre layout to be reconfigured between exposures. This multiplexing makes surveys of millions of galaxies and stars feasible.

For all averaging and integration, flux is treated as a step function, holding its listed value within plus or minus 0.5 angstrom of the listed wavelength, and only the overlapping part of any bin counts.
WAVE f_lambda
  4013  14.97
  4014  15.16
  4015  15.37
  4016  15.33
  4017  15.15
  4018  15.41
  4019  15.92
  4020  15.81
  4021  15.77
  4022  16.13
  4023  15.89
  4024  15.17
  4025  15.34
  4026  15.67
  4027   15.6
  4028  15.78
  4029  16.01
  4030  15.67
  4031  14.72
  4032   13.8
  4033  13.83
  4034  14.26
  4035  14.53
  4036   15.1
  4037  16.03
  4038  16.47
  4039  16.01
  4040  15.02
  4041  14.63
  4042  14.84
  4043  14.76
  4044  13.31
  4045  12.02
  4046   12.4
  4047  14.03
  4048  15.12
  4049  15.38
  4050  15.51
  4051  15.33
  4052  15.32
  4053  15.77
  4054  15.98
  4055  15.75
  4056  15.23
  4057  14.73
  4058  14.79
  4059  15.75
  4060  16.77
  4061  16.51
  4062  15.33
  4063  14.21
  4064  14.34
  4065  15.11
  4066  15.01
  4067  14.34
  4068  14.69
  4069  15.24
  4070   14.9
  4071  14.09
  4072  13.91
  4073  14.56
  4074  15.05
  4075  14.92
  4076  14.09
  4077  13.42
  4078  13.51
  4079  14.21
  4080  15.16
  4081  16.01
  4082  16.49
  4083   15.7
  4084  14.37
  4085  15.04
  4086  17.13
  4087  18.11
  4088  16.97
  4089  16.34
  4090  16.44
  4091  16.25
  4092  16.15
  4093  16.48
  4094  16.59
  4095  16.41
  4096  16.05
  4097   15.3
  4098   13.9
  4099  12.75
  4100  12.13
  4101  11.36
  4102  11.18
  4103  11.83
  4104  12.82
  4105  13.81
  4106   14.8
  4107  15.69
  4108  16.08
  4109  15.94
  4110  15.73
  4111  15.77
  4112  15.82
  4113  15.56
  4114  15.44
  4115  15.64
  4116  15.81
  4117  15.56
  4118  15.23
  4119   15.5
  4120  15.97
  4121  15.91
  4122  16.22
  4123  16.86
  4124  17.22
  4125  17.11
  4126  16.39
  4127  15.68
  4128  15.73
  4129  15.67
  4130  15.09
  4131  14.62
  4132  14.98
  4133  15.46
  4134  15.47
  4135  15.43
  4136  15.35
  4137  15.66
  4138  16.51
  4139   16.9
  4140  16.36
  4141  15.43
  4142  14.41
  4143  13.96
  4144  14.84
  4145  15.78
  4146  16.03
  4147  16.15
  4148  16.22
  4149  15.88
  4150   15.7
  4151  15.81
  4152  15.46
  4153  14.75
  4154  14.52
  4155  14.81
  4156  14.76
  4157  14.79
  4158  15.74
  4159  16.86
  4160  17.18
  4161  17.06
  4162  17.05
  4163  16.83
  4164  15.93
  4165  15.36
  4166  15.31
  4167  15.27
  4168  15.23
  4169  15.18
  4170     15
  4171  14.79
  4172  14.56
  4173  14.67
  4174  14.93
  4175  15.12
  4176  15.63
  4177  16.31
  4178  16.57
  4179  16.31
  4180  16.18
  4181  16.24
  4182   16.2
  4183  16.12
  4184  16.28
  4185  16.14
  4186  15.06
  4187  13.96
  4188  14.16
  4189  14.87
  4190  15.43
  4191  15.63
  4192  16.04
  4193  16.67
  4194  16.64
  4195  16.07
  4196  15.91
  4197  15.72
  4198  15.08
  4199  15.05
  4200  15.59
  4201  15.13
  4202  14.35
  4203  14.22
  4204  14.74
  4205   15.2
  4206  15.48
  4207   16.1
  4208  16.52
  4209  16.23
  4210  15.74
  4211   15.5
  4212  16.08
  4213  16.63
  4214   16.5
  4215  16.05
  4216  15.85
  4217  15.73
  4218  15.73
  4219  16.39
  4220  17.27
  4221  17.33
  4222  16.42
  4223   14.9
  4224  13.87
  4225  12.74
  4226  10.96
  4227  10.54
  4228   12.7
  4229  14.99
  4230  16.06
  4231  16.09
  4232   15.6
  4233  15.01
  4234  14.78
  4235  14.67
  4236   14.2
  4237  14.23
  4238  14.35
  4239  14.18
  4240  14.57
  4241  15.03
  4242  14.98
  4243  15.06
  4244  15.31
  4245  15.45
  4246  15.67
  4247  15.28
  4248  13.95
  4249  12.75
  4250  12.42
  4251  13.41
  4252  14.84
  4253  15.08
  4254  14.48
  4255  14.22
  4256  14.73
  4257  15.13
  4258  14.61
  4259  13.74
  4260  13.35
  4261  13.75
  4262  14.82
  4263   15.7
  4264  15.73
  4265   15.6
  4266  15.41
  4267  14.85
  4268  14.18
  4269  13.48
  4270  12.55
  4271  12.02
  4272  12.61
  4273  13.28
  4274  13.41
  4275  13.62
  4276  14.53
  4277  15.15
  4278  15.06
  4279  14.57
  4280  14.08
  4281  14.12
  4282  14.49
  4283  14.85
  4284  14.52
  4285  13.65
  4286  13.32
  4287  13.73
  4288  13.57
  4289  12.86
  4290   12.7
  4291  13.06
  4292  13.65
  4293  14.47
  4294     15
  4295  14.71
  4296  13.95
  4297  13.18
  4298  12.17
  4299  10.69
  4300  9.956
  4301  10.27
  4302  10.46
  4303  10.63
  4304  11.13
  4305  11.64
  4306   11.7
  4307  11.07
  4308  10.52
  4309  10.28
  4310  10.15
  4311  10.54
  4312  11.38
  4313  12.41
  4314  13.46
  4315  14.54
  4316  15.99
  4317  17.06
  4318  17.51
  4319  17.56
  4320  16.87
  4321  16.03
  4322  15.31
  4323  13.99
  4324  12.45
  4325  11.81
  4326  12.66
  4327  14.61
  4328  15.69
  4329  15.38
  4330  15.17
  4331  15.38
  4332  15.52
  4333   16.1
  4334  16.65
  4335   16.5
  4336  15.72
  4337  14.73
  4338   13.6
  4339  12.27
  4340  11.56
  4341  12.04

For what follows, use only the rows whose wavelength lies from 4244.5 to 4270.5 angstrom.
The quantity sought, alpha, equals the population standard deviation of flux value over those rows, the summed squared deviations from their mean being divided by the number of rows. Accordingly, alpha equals 0.99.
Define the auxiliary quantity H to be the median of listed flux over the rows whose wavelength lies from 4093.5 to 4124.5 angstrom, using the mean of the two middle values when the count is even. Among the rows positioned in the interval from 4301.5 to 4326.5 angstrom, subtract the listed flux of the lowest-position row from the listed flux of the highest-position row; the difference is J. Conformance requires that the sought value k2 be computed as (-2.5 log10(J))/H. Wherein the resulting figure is -0.055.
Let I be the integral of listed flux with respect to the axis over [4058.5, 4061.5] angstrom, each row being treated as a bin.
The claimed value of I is 49.0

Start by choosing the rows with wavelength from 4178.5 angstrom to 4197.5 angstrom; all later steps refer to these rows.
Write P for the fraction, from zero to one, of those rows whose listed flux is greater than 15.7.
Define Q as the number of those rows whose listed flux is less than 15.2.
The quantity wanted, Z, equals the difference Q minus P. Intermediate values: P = 0.68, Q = 4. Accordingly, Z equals 3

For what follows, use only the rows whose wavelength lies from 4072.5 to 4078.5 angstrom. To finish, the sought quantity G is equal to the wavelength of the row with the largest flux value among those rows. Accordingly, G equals 4074 angstrom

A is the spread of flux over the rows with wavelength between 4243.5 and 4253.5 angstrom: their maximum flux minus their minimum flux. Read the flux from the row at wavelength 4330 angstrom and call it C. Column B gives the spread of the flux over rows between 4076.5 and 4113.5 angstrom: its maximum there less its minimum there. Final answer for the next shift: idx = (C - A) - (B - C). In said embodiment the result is 20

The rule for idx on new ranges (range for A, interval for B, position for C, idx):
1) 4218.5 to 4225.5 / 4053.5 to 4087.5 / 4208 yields 24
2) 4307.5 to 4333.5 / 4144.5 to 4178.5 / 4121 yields 22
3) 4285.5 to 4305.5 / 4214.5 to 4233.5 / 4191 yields 19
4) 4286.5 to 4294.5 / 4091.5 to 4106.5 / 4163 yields 26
